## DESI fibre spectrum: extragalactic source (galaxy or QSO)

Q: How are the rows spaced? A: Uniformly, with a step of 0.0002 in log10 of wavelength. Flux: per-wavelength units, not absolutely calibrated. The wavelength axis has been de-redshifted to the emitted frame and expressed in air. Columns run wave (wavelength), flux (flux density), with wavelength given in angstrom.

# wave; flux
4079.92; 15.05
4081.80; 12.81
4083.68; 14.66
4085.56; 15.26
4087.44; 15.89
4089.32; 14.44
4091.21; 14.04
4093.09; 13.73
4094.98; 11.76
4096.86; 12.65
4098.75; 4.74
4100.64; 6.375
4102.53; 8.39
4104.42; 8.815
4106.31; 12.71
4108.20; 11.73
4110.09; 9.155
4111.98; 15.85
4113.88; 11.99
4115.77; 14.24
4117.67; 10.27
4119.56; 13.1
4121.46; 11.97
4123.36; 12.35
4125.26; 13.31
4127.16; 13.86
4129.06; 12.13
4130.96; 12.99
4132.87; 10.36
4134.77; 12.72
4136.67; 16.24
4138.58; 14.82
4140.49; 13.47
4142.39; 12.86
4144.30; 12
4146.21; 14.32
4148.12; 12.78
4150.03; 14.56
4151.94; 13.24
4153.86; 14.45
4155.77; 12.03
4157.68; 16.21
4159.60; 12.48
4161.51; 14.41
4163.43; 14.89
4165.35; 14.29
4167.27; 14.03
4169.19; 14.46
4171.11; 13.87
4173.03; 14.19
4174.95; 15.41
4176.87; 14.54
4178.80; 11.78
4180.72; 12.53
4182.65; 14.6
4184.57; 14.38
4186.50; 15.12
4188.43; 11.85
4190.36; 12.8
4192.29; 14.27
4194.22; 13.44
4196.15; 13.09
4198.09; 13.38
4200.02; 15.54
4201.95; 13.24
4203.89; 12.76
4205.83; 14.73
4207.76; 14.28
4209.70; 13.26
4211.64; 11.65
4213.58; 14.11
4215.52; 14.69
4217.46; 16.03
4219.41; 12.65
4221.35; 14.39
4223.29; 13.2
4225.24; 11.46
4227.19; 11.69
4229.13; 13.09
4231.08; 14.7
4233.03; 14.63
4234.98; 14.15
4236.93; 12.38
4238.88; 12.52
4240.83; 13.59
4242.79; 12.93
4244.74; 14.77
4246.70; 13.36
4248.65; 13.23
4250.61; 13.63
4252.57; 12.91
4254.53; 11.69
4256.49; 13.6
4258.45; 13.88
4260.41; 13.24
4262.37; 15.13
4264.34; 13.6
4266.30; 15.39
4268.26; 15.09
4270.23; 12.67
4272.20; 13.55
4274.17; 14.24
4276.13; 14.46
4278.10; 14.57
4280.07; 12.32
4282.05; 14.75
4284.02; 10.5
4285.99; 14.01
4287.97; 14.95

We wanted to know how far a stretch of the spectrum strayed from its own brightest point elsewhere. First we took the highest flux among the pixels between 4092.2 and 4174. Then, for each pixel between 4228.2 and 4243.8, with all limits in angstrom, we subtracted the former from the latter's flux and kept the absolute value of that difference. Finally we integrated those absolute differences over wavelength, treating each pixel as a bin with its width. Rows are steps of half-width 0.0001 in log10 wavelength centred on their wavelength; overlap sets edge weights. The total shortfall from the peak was 43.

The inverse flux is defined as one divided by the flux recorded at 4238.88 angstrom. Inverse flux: 0.080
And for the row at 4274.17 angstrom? 0.070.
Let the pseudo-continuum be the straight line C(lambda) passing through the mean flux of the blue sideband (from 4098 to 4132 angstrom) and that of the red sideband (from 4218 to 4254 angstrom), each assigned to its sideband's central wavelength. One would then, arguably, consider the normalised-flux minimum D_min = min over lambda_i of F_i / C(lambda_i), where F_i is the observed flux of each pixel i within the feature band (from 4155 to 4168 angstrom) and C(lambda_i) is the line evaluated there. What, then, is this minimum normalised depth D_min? 1.00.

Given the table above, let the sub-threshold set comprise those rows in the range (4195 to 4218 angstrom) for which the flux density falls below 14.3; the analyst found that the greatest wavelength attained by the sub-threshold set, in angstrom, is 4213.58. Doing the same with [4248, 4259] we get 4258.45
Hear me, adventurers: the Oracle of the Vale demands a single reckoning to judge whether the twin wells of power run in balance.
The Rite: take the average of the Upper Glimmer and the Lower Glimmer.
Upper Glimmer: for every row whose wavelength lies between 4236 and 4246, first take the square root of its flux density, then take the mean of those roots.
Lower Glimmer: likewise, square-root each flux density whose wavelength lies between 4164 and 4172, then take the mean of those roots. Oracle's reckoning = 3.70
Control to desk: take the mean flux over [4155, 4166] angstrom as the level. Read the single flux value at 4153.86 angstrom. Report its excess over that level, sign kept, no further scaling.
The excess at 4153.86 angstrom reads 0.4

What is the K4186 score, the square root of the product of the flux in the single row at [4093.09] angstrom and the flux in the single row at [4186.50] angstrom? 14.4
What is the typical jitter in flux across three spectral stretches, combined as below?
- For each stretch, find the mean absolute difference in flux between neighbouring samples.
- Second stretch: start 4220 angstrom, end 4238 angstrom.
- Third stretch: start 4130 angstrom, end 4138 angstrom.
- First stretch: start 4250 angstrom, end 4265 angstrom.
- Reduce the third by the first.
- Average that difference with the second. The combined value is 1.36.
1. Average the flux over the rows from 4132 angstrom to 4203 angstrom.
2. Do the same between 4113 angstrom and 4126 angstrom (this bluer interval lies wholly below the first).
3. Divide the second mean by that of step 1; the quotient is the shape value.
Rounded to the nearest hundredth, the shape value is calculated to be 0.91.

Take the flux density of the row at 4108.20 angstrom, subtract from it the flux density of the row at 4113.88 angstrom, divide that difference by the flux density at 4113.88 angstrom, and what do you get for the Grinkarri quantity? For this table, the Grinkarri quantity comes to -0.02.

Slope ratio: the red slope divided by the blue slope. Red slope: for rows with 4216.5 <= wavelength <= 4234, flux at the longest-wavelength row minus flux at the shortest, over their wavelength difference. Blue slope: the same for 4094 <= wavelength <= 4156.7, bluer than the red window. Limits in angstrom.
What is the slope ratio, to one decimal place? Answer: -20.2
